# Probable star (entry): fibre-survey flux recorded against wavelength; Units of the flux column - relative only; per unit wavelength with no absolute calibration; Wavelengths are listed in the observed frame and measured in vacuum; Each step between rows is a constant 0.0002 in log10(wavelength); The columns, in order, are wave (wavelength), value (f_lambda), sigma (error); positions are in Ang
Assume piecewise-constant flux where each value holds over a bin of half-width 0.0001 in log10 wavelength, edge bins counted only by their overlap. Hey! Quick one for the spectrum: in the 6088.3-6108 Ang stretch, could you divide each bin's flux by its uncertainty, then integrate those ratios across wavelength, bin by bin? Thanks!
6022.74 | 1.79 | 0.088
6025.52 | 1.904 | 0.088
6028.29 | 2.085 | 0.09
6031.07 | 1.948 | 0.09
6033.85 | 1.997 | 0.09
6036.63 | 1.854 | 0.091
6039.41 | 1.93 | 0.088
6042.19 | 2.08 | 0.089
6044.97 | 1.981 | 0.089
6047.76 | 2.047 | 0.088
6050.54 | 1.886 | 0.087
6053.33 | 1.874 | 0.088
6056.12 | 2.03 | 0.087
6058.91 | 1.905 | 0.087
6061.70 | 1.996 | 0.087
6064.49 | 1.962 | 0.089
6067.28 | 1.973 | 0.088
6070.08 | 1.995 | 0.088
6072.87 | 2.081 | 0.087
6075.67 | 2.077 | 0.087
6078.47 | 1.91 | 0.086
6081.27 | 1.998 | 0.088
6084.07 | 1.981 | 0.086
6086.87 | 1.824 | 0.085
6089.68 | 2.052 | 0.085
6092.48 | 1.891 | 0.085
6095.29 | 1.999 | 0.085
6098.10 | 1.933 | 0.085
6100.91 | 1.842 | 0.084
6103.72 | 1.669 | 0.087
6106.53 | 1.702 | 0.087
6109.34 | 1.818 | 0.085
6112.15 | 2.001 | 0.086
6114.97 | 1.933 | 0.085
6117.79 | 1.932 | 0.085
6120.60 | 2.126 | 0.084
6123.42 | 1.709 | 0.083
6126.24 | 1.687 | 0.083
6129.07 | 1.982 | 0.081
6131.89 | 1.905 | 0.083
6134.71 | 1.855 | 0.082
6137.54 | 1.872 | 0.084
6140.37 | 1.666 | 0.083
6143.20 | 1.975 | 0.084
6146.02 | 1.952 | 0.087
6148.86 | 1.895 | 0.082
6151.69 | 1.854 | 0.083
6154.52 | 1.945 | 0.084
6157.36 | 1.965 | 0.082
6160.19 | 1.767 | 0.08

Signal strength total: 431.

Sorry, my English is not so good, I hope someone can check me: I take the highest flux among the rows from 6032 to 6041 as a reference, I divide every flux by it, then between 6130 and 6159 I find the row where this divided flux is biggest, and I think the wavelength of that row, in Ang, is 6143.20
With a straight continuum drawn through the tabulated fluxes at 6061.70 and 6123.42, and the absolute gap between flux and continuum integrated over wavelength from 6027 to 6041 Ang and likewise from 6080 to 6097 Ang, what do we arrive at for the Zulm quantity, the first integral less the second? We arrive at 0.5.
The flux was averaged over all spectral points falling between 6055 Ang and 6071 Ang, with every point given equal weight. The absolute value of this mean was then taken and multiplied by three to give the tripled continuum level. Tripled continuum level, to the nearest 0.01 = 5.93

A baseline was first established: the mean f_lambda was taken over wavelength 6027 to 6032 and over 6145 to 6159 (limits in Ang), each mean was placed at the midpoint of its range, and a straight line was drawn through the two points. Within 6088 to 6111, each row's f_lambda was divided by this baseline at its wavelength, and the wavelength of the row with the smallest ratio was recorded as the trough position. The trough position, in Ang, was 6103.72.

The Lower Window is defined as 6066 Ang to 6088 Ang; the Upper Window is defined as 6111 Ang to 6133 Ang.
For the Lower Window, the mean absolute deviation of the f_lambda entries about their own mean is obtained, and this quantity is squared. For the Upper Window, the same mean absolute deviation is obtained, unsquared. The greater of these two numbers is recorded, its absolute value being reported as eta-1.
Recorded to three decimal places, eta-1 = 0.107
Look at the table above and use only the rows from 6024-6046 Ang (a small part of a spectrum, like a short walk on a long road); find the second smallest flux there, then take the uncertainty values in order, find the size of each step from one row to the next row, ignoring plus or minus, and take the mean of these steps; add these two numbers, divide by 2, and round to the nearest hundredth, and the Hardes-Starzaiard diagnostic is 0.95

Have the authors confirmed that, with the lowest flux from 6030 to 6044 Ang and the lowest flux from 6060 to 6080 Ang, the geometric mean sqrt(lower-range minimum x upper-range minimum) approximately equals 1.88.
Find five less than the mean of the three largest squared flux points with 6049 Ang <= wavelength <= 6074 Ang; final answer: -0.85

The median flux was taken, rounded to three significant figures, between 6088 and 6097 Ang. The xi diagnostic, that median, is 2.00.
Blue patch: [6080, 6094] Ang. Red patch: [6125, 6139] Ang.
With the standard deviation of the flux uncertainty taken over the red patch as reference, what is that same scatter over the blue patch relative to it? 1.1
